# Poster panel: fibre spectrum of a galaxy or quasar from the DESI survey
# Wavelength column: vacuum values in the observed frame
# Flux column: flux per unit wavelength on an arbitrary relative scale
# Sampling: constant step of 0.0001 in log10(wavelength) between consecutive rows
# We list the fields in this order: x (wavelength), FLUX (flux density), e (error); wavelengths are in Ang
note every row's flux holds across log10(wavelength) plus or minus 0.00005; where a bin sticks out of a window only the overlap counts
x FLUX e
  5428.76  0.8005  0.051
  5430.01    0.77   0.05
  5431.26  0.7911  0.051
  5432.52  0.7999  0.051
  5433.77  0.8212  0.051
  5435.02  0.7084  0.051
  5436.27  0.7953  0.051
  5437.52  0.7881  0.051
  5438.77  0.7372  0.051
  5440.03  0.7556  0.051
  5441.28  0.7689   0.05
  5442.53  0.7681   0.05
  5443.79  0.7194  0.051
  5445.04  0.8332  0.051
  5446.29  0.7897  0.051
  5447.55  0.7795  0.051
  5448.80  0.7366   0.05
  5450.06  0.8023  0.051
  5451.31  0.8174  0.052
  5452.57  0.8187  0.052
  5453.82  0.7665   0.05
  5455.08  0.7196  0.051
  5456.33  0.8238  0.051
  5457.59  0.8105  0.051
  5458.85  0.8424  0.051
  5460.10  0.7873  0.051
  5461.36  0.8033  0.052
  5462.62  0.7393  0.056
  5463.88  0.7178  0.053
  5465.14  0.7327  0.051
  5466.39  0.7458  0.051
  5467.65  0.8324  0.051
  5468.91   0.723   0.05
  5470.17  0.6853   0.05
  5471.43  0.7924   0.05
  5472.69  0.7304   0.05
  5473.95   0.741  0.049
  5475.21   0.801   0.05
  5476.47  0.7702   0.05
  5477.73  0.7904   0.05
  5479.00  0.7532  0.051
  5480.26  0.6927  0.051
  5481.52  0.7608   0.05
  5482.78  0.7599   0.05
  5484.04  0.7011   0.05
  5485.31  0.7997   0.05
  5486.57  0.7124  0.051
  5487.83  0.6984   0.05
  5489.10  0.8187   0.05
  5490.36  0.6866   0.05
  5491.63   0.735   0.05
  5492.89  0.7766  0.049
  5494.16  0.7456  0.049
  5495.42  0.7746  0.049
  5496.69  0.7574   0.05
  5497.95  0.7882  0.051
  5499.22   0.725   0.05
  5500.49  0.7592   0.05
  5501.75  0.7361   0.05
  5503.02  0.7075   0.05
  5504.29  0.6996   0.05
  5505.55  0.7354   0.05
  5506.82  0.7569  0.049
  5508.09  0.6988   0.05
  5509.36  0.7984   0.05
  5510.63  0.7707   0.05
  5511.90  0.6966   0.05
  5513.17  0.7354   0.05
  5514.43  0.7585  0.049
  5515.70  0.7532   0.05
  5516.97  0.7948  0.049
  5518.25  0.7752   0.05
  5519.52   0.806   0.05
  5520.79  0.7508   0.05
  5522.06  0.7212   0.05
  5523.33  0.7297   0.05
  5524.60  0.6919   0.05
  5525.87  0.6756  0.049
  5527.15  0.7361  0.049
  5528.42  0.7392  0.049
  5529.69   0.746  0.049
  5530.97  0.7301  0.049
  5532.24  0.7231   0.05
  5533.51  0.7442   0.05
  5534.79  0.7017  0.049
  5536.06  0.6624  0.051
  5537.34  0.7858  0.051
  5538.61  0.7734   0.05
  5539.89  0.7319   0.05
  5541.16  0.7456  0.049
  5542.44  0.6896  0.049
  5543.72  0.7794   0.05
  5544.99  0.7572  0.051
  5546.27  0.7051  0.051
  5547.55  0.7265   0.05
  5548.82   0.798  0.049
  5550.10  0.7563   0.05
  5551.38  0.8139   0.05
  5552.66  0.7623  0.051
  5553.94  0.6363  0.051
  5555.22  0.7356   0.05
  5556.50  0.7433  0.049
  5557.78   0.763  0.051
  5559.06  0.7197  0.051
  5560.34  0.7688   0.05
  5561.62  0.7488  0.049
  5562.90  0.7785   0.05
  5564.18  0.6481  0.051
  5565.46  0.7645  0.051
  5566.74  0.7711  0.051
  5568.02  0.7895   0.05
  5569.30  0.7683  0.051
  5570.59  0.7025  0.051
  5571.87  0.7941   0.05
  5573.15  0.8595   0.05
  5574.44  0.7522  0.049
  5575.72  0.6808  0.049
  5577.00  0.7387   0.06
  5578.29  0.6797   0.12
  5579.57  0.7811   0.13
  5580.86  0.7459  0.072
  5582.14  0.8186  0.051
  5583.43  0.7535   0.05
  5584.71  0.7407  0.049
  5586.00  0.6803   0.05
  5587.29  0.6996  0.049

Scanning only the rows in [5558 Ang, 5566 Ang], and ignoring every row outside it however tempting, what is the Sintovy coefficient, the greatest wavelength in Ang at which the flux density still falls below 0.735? 5564.18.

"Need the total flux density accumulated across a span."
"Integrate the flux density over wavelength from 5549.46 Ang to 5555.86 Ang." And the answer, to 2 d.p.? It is 4.74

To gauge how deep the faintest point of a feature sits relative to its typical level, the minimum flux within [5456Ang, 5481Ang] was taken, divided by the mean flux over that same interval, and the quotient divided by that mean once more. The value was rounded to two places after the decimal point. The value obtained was 1.17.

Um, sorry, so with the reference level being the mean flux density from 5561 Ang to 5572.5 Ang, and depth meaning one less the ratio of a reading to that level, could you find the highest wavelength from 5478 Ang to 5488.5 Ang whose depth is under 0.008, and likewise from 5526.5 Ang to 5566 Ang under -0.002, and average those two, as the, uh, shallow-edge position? 5525.4 Ang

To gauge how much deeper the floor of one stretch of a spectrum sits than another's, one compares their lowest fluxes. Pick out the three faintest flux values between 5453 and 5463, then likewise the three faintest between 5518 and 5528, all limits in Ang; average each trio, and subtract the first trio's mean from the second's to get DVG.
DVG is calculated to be -0.05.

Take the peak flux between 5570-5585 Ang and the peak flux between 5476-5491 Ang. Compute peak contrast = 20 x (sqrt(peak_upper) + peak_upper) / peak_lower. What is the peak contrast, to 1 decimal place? 43.6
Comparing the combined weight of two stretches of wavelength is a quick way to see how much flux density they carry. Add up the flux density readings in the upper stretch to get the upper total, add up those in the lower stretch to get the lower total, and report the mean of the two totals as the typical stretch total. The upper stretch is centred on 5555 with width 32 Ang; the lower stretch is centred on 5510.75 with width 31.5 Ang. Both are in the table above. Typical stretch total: 18.6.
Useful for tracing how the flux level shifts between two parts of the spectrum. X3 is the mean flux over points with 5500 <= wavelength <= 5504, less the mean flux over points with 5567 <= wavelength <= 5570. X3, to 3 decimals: -0.045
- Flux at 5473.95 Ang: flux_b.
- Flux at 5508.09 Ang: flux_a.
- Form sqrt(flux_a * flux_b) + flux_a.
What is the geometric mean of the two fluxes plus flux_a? 1.42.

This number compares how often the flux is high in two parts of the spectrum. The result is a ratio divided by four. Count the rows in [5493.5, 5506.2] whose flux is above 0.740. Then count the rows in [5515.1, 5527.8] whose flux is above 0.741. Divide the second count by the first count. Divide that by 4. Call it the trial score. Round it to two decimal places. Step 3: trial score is 0.25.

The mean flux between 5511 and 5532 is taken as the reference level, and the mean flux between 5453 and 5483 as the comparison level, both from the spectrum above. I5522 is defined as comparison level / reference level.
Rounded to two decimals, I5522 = 1.03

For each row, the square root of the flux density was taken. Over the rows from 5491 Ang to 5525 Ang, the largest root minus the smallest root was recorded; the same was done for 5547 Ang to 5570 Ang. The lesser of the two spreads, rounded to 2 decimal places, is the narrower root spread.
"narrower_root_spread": 0.07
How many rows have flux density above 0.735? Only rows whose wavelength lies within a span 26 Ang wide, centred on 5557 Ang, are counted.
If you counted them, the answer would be 15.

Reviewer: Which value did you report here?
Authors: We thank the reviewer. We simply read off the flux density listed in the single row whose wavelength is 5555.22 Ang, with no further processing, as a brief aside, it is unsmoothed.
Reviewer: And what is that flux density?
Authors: 0.7356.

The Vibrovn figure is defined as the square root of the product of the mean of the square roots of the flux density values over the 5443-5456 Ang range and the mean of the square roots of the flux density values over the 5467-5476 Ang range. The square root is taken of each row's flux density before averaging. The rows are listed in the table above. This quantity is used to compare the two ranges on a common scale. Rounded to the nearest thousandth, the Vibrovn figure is 0.876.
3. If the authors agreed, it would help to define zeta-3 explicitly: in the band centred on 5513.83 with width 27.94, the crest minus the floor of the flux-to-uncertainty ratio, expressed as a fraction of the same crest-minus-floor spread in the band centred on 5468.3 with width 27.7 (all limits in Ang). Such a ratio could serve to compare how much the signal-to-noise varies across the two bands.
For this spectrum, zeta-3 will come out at 0.73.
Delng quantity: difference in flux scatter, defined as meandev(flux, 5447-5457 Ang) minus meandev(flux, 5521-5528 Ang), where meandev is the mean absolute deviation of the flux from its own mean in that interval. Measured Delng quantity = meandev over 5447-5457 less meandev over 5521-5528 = 0.011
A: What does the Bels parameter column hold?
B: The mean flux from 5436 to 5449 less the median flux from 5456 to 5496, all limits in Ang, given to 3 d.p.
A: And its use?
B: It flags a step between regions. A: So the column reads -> 0.014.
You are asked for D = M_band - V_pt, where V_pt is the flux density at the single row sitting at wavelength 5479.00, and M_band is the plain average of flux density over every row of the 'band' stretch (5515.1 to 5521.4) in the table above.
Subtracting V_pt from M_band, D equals 0.02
